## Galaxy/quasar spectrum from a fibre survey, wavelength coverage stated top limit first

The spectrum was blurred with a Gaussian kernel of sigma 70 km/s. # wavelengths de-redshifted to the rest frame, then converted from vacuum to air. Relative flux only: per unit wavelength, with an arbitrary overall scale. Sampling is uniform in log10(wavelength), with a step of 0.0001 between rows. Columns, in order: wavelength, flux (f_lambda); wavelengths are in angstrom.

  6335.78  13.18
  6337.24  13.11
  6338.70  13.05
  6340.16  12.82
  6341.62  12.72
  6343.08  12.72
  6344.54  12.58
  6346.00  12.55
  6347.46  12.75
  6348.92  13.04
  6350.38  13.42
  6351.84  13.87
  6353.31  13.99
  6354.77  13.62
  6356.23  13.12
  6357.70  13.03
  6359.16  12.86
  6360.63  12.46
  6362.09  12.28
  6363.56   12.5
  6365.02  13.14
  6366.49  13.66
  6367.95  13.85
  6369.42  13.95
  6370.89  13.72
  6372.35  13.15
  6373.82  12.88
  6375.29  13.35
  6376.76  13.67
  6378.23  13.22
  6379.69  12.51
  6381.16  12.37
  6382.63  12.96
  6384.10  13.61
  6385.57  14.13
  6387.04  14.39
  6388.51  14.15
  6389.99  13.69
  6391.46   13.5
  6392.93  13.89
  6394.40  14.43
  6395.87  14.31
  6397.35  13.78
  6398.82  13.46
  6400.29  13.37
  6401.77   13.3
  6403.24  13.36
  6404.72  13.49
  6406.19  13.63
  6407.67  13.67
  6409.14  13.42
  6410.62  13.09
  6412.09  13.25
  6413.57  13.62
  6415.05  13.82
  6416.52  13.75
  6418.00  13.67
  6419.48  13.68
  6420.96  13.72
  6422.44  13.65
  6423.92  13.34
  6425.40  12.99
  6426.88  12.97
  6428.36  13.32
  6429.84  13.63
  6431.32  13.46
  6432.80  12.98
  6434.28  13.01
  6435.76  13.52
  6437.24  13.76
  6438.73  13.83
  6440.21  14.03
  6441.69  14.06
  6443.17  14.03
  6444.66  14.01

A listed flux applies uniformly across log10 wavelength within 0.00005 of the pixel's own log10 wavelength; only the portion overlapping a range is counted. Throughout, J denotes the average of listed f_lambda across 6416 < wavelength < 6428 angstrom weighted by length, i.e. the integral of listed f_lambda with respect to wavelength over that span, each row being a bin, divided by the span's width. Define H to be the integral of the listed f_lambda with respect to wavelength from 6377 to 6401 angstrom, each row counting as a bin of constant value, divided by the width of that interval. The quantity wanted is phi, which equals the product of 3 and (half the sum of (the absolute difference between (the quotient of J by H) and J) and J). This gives 38.9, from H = 13.6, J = 13.5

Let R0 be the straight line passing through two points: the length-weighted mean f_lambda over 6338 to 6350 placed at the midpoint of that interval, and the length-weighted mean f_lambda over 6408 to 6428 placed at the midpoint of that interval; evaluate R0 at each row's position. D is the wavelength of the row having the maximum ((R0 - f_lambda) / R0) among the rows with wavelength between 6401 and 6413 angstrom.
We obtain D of 6410.62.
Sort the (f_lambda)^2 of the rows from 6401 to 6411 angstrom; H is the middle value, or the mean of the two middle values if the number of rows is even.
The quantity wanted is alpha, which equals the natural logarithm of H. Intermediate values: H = 180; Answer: 5.19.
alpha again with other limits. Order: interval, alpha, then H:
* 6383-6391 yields 5.30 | 200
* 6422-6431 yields 5.18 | 178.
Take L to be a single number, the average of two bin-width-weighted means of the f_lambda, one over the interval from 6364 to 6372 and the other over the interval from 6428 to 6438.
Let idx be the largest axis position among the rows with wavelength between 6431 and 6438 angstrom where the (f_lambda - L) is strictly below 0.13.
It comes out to 6435.76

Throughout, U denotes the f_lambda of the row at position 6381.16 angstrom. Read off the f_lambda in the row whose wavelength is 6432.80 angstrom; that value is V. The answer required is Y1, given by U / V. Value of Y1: 0.953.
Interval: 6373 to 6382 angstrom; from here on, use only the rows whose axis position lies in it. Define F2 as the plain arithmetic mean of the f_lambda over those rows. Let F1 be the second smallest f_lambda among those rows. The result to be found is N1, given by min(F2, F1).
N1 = 12.5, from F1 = 12.51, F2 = 13.0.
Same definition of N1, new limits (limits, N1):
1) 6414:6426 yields 13.3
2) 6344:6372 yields 12.5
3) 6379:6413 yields 12.5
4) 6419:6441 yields 13.0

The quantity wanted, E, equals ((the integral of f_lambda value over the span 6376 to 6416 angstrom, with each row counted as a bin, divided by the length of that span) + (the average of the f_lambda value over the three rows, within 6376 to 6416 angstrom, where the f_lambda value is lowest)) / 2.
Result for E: 13.1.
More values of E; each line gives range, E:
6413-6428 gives 13.3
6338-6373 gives 12.8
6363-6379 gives 13.1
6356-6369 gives 12.7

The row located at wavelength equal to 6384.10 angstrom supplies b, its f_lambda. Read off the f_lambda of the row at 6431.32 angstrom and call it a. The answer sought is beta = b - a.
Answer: 0.15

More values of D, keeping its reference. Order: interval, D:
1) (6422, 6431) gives 6426.88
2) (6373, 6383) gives 6381.16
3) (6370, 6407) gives 6381.16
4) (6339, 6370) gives 6362.09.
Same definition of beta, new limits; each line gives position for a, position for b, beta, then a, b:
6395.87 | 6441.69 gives -0.25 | 14.31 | 14.06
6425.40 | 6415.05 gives 0.83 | 12.99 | 13.82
